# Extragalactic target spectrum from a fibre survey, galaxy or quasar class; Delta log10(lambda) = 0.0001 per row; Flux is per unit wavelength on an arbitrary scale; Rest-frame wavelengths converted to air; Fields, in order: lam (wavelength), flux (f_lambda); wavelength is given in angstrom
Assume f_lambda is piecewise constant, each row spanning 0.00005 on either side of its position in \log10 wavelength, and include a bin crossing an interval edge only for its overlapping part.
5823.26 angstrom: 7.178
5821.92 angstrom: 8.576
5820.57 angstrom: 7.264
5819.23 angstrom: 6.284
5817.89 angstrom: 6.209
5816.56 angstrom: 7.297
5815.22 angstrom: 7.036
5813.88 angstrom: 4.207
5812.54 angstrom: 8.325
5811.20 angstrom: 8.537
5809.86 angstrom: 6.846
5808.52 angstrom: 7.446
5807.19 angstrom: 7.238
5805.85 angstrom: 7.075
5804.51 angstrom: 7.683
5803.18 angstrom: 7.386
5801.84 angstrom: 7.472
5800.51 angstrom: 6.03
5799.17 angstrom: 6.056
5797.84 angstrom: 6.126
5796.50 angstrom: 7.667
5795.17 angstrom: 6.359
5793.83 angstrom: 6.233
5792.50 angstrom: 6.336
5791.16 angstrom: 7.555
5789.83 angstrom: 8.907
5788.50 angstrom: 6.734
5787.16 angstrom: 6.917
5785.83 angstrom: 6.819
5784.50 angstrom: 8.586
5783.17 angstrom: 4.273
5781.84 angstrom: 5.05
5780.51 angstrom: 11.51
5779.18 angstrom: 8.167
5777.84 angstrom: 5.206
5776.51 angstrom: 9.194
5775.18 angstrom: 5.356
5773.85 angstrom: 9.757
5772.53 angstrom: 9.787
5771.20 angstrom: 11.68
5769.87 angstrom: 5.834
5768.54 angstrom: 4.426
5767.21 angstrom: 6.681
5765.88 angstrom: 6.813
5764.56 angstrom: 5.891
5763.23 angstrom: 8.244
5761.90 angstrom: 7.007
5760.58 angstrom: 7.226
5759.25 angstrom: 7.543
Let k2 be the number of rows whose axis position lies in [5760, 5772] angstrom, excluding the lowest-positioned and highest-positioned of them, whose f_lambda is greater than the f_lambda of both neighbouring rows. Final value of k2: 2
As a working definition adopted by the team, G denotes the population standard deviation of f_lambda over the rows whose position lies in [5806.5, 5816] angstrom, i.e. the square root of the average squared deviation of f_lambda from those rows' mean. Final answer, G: 1.3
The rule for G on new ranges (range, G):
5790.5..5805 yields 0.7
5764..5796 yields 2.0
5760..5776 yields 2.0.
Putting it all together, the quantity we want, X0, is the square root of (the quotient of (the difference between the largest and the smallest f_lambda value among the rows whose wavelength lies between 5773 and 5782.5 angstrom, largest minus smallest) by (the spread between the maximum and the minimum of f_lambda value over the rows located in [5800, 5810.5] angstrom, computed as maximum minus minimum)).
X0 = 2.0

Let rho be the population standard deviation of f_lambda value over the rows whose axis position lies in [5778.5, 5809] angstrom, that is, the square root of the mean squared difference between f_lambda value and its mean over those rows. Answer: 1.4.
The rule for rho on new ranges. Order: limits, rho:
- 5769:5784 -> 2.6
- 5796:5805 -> 0.7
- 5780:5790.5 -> 2.1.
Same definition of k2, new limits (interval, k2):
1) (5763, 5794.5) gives 7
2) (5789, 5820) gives 6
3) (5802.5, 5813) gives 3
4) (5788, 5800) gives 2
